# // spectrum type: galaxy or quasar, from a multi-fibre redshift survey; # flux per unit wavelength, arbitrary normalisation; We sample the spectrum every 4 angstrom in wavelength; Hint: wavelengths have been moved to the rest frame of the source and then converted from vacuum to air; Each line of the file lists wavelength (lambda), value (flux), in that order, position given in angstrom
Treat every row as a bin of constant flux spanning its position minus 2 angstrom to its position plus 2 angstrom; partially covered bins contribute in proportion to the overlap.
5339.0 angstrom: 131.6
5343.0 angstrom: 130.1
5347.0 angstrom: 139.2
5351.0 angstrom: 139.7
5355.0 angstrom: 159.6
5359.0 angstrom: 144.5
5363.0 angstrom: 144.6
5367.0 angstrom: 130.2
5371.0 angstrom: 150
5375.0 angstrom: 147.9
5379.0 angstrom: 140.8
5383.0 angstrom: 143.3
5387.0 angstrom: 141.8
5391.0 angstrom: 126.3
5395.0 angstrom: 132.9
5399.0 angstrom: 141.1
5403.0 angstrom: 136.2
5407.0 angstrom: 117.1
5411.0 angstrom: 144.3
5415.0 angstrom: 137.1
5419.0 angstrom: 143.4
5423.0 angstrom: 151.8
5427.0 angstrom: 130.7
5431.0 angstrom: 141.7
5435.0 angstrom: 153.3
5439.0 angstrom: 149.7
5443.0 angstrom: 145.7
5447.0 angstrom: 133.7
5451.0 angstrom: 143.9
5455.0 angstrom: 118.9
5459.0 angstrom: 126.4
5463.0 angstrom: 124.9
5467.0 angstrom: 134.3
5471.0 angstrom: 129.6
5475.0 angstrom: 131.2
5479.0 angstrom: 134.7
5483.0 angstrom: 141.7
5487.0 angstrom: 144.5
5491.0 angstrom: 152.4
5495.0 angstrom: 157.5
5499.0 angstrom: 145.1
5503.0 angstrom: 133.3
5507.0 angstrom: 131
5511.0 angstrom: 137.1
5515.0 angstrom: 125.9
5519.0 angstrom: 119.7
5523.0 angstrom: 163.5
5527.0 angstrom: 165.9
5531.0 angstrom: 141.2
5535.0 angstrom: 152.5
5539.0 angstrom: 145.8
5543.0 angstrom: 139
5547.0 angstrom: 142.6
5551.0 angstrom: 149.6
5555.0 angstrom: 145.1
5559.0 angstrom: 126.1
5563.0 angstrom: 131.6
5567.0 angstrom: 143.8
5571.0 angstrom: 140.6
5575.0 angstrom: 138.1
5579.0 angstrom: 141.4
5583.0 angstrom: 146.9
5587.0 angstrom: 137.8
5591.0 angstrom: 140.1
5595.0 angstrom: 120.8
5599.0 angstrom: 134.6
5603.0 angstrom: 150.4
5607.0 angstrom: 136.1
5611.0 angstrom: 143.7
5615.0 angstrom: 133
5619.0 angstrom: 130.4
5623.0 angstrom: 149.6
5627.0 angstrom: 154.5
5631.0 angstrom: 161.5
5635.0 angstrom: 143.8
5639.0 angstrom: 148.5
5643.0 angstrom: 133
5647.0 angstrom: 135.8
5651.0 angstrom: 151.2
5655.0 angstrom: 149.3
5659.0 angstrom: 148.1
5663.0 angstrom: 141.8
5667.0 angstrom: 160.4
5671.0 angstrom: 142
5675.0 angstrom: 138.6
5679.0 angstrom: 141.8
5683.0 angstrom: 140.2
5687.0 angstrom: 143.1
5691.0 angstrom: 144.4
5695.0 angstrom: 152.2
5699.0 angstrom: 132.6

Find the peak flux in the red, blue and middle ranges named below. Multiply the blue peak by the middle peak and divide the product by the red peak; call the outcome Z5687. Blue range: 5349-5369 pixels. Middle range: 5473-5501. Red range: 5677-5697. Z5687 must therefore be 165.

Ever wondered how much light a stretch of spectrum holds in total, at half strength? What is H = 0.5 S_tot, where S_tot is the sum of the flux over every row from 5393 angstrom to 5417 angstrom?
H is 404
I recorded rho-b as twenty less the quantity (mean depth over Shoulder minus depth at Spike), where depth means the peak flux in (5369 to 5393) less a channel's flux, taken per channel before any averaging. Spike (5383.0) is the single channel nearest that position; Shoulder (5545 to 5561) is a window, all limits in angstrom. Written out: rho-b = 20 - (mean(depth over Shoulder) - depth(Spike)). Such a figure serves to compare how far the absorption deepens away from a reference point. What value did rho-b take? 18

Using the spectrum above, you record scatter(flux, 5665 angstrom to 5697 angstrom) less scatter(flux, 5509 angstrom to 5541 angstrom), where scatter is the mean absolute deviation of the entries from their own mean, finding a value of -7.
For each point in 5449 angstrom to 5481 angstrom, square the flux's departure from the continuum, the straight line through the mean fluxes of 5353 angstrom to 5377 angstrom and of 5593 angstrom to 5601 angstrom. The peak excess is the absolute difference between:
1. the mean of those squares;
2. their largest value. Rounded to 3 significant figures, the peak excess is 293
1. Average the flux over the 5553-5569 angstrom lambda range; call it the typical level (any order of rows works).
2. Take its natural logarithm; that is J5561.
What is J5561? 4.92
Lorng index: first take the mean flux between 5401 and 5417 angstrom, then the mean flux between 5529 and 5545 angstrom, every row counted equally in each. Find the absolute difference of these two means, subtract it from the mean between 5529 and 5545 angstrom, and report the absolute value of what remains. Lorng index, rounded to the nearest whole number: 134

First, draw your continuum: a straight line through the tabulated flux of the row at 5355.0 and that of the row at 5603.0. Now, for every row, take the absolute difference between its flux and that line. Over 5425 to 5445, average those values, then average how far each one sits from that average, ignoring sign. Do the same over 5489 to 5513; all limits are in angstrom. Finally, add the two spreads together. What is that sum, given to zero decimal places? 14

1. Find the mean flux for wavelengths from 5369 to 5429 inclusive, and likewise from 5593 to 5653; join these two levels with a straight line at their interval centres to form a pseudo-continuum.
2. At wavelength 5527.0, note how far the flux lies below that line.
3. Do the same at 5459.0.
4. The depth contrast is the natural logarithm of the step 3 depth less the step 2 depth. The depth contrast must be 3.7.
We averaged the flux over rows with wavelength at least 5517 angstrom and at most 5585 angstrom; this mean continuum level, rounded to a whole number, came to 143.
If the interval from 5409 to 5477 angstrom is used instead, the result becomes 138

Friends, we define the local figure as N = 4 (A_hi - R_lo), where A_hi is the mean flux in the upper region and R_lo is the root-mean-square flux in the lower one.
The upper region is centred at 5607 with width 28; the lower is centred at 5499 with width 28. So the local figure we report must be -31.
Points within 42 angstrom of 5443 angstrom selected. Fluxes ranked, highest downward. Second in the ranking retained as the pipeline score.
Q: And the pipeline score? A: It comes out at 151.8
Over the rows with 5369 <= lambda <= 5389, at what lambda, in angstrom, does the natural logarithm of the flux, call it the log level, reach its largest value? 5371.0 angstrom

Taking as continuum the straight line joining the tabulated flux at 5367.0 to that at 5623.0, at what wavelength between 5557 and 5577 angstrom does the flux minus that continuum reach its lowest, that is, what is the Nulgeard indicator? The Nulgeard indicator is 5559.0 angstrom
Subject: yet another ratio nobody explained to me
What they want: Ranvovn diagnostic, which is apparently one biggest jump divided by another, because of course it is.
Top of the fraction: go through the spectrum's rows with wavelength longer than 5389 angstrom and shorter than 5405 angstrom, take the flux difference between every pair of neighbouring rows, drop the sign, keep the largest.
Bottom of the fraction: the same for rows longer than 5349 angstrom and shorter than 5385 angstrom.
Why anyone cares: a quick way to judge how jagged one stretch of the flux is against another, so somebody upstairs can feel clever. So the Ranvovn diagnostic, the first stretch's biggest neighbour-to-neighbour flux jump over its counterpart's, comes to 0.41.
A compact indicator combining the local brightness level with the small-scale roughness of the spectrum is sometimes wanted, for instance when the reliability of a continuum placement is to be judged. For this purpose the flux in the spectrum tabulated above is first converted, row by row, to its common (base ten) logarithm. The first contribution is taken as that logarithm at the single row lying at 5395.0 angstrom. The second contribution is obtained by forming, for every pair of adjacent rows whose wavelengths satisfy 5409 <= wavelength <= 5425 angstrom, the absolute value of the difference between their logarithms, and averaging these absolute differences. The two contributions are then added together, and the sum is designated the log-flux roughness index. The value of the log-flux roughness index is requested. 2.15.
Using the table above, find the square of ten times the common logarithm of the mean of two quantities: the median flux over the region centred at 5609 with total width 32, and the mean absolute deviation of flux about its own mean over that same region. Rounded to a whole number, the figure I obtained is 344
